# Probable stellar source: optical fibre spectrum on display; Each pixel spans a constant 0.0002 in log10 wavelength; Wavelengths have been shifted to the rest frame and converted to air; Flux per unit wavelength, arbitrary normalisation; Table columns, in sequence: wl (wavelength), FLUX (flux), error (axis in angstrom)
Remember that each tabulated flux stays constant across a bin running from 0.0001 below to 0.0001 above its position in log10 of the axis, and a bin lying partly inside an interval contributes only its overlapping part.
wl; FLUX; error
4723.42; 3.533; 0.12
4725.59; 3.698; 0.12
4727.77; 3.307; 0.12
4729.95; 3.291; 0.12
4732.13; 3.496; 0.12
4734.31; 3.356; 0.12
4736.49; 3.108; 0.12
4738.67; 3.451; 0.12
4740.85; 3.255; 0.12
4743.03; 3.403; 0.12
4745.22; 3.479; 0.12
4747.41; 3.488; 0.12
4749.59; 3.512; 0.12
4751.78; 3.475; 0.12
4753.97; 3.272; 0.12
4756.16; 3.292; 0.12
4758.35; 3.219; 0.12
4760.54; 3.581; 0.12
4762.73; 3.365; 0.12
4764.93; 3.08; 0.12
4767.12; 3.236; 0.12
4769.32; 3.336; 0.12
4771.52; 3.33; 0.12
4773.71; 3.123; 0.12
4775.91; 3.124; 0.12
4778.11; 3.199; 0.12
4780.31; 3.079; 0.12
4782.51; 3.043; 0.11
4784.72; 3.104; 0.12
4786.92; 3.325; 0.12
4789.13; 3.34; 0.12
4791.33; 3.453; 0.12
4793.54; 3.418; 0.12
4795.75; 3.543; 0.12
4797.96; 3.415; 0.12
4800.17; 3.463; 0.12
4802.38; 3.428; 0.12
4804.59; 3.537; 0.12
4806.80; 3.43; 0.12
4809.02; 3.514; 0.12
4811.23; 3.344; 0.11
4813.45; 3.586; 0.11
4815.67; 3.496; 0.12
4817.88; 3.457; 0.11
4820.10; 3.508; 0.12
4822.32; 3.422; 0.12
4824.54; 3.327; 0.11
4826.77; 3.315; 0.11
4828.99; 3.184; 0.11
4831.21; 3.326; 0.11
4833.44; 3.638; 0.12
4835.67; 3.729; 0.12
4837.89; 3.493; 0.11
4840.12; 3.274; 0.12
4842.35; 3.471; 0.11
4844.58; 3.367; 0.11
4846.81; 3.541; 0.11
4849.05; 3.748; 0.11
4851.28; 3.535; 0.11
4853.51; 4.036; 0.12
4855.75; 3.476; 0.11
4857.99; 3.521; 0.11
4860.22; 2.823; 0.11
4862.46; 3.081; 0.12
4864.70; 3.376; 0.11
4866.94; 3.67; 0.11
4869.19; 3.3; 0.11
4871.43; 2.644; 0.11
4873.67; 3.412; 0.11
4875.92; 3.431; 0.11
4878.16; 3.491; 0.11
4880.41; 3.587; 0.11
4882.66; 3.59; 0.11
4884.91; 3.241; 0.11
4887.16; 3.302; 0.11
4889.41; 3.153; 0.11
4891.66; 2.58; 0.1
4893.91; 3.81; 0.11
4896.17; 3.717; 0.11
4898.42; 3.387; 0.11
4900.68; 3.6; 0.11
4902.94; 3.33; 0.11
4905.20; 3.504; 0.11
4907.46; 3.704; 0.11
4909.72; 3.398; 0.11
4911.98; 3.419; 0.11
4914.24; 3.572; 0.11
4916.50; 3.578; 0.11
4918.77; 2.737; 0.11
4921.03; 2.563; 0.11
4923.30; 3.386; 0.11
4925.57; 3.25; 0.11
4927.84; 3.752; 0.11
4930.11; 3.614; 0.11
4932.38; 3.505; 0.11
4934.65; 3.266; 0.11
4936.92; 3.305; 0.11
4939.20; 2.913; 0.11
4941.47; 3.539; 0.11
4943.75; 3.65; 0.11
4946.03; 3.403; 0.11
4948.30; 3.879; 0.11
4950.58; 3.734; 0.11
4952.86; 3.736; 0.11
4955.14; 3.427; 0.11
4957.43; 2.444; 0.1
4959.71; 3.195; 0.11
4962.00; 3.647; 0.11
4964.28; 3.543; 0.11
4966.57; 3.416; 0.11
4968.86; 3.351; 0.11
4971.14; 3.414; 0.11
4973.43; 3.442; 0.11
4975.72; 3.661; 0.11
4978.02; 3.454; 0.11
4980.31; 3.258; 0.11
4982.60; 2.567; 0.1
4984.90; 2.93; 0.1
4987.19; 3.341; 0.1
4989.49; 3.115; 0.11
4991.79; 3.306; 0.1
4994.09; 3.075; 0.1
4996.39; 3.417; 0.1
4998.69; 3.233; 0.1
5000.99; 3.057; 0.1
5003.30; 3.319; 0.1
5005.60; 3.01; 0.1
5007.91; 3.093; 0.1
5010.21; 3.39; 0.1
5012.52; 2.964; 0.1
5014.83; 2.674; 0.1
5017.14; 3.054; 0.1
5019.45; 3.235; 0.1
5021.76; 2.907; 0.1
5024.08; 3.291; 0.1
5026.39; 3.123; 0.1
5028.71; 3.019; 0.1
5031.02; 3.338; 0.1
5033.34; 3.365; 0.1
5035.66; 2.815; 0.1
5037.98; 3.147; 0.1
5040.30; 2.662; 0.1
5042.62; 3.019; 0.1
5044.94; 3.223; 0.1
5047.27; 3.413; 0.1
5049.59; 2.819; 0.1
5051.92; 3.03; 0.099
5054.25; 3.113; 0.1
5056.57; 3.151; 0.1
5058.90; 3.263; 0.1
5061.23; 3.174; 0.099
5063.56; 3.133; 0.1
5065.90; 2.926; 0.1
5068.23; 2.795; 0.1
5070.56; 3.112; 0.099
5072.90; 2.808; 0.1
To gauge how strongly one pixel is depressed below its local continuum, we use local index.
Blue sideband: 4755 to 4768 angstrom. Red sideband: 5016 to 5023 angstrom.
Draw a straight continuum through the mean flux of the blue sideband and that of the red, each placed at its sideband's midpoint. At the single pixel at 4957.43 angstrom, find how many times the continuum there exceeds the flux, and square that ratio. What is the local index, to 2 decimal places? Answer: 1.63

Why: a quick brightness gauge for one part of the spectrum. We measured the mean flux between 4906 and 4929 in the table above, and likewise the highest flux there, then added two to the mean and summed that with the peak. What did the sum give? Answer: 9.1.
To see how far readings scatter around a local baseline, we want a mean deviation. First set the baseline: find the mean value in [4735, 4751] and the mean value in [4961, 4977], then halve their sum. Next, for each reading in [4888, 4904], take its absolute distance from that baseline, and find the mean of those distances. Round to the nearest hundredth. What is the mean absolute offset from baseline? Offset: 0.30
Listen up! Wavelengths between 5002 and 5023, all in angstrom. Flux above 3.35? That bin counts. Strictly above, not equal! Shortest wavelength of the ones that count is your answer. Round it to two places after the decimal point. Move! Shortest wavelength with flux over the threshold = 5010.21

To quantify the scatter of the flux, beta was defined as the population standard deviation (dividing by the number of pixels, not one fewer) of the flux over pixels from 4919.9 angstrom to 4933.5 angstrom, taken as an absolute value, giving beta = 0.38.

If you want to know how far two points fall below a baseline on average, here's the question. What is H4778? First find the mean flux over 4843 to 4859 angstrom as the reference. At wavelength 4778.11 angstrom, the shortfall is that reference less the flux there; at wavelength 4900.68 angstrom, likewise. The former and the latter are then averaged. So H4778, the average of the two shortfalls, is 0.20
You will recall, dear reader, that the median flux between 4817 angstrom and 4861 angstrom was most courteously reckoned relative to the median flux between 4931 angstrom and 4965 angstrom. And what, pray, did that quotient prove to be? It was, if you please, 0.99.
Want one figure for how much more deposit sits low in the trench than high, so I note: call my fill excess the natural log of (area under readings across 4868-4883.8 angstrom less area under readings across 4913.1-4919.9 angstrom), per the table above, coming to 3.4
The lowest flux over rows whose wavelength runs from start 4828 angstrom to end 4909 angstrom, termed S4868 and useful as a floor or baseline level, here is 2.58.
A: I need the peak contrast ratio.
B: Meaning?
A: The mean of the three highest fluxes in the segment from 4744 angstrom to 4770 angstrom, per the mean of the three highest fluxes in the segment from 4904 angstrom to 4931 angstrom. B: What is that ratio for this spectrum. 0.96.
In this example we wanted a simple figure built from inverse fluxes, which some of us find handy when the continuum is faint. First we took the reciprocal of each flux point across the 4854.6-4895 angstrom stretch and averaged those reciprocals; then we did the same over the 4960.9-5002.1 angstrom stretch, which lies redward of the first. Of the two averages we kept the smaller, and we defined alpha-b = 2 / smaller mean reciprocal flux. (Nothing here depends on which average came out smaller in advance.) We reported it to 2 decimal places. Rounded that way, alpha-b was 6.54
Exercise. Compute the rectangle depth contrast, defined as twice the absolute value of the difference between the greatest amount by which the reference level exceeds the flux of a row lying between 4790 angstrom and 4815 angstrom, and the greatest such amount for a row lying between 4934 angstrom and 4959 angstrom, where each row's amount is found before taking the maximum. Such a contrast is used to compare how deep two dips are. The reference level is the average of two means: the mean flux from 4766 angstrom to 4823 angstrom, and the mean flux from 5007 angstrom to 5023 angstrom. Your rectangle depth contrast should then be 1.8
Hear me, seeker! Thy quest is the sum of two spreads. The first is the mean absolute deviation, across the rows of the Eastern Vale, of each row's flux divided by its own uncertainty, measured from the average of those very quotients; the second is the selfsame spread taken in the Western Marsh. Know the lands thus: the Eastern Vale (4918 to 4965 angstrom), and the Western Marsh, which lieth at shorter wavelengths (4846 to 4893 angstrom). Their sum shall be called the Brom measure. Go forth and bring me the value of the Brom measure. 4.9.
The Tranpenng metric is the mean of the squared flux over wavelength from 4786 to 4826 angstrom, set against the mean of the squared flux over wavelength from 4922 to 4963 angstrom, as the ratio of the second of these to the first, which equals 1.00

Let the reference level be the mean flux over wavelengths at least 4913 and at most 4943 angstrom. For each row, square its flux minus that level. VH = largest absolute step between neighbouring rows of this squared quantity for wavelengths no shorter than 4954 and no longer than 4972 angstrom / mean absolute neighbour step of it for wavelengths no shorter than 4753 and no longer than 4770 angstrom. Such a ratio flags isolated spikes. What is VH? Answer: 21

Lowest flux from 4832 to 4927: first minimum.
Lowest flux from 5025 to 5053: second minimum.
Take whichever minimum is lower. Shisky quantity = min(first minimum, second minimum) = 2.563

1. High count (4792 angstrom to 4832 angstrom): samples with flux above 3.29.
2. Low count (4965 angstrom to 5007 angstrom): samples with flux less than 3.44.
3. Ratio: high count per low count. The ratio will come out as 1.13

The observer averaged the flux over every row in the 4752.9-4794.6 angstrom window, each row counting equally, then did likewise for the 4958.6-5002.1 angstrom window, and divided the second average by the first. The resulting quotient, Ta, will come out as 1.01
